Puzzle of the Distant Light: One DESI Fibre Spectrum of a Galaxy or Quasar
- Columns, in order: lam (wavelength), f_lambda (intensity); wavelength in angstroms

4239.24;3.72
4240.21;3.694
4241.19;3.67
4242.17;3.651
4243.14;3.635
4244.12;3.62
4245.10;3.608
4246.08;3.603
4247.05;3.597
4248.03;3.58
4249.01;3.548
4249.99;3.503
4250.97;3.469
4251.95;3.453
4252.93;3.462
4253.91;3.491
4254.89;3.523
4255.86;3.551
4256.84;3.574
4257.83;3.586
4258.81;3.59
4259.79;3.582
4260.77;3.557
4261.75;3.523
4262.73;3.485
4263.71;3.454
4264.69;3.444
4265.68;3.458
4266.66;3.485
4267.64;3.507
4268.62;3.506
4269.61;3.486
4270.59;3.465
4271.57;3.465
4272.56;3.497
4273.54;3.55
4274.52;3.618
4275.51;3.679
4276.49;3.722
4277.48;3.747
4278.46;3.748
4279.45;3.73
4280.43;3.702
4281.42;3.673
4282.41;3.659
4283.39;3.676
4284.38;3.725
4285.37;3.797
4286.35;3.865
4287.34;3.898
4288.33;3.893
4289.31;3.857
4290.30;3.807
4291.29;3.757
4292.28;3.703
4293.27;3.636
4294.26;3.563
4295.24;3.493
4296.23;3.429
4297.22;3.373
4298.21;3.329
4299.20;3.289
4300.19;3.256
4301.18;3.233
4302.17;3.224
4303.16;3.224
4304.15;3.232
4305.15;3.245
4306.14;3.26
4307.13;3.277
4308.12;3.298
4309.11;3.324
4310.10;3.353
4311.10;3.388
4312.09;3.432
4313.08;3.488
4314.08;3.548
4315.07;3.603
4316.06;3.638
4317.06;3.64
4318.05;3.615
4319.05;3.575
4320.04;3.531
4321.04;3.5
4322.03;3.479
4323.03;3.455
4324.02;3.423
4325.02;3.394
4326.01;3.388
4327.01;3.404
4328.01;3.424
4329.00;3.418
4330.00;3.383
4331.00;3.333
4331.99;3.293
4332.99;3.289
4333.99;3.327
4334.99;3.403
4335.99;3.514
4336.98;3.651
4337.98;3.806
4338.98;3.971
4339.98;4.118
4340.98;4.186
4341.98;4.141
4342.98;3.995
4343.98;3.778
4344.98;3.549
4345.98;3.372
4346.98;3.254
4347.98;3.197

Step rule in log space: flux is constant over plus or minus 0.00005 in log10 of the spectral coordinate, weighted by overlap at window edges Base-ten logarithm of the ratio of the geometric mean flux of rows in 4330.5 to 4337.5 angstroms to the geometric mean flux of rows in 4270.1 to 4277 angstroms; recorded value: -0.02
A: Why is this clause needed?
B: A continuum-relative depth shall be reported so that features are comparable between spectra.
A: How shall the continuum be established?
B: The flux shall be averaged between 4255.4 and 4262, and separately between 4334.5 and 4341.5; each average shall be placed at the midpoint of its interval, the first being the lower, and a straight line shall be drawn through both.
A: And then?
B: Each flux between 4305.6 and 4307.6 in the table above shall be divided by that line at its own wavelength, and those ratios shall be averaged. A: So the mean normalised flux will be 0.88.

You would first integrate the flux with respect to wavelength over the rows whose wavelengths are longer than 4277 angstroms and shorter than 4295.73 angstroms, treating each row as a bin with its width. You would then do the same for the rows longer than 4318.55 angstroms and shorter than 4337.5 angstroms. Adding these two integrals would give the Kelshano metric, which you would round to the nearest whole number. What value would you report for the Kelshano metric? 135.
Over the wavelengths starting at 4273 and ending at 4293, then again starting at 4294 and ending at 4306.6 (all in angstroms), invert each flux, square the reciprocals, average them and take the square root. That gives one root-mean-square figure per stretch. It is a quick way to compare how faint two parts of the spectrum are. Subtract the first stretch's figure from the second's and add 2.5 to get 2.53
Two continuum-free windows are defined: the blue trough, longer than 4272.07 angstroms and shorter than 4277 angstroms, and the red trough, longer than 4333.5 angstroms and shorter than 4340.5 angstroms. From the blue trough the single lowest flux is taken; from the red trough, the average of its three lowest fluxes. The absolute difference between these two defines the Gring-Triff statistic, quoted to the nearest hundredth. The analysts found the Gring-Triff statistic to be 0.08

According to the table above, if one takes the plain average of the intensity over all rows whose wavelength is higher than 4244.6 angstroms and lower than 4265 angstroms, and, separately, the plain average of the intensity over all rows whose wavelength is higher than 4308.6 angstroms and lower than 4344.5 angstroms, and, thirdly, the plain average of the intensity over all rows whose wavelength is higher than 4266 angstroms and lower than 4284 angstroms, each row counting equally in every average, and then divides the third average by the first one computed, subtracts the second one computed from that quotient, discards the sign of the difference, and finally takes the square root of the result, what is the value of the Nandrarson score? 1.59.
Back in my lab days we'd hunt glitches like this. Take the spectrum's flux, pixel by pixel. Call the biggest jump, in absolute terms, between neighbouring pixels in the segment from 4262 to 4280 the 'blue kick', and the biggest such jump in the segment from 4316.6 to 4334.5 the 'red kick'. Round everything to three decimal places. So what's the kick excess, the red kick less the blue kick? -0.018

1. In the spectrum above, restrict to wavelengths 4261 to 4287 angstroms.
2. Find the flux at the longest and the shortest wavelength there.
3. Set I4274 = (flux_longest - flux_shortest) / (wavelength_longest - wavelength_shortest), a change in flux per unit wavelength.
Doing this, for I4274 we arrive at 0.014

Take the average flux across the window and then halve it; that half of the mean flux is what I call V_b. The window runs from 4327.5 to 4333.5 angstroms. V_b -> 1.68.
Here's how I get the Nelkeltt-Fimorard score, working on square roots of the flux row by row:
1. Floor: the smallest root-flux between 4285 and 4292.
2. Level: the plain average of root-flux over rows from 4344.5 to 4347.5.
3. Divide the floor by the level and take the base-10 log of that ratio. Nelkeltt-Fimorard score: 0.022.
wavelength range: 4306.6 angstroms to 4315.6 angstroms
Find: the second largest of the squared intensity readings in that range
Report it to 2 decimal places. 12.59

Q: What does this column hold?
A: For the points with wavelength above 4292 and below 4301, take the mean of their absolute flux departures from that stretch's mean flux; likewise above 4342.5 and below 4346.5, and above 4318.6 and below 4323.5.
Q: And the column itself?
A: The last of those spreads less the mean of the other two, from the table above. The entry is -0.14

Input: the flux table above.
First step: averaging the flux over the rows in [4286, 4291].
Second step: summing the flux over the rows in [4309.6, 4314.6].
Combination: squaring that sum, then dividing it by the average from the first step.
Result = 77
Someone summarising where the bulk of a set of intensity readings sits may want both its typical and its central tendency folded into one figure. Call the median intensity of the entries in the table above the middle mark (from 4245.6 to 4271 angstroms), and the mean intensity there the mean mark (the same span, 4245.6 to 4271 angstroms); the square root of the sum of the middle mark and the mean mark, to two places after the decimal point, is 2.65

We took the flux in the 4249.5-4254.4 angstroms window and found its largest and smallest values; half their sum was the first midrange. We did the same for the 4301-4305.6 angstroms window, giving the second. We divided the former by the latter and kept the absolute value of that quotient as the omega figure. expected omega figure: 1.08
